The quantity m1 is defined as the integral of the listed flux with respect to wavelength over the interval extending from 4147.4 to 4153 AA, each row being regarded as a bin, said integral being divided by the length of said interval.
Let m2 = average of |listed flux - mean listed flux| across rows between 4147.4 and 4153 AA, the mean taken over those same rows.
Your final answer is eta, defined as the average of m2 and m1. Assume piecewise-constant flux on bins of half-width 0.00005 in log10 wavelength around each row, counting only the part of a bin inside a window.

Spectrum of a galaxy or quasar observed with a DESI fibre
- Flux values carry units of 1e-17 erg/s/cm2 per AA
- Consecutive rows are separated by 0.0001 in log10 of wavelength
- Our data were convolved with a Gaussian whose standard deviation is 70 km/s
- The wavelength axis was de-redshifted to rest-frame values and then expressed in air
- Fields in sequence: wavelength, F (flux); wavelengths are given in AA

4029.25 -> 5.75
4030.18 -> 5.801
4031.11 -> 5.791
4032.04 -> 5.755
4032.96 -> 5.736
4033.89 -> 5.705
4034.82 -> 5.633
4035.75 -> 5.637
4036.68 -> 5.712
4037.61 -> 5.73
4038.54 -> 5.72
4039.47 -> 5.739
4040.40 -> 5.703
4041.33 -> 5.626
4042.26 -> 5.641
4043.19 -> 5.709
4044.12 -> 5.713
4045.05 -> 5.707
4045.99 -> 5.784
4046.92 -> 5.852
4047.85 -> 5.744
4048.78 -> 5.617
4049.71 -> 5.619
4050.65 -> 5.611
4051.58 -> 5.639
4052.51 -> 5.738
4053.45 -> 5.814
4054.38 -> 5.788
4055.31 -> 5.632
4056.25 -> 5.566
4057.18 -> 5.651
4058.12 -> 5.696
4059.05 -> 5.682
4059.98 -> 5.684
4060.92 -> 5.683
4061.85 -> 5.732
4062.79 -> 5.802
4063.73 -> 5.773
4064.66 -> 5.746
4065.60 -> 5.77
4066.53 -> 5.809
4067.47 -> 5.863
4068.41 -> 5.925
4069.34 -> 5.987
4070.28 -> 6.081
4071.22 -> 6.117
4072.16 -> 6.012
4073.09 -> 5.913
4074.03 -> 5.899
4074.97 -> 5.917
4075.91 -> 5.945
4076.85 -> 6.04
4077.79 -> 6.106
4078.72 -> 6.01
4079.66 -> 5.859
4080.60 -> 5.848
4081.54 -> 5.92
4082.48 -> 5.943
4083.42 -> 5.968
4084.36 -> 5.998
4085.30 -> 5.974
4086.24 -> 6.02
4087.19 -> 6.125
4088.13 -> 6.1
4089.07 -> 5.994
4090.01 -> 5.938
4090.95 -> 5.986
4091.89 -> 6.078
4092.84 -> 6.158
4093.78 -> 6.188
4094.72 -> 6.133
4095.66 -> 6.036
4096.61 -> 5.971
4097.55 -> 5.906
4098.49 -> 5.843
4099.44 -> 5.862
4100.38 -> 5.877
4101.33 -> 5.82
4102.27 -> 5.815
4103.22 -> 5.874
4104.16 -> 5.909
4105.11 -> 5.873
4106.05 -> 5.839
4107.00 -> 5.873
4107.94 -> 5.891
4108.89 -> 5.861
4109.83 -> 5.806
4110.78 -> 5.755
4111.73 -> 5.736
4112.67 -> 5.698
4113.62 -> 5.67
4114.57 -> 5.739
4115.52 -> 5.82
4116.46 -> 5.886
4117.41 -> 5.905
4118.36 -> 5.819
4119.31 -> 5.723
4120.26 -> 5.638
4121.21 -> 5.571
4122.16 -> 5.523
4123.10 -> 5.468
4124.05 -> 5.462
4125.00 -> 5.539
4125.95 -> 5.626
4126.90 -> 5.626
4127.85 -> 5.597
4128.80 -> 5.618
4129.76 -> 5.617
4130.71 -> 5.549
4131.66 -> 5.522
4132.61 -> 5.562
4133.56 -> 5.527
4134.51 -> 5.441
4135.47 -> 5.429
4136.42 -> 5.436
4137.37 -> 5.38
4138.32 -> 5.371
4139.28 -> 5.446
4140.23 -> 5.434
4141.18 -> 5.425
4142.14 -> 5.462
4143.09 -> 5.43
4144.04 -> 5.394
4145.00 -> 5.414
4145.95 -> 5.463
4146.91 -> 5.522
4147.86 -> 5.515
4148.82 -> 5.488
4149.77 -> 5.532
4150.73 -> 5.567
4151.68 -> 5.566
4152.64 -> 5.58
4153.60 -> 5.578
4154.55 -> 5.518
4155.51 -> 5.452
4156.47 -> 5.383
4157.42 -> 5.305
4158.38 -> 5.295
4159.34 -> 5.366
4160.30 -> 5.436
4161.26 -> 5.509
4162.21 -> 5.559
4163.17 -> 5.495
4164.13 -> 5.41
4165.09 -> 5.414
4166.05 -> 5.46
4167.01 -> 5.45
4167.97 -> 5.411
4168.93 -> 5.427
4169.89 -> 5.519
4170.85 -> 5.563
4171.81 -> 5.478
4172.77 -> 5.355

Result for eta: 2.78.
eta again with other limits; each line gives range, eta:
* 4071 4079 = 3.03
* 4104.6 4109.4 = 2.94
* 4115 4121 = 2.93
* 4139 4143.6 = 2.73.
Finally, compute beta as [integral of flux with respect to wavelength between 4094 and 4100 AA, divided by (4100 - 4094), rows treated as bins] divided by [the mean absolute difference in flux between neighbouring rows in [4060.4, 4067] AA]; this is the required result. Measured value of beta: 151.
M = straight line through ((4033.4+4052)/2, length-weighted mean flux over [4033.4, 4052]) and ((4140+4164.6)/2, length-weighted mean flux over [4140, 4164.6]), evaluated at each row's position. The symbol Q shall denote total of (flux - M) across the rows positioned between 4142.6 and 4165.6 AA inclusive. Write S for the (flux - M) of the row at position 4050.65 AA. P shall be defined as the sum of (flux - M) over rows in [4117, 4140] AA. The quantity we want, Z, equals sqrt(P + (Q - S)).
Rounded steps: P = 1.0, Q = 0.1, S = -0.06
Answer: 1.1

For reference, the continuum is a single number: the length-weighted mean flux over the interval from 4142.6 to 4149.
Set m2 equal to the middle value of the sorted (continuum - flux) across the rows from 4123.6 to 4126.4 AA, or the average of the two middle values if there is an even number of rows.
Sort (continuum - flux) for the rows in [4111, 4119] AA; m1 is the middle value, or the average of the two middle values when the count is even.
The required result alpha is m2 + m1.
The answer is -0.40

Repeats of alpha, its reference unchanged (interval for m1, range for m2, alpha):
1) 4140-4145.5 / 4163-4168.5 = 0.06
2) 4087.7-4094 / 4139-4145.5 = -0.59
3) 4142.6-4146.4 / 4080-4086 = -0.46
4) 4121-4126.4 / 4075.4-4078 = -0.65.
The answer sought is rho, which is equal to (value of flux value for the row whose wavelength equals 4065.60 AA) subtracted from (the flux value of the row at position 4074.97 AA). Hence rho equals 0.1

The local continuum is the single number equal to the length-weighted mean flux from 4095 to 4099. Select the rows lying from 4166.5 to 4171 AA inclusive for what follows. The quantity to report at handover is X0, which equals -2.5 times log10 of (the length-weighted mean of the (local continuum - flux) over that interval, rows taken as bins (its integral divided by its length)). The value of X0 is 0.8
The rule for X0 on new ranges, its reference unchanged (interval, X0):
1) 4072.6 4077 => 5.4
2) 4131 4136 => 0.9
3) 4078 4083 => 4.4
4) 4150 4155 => 1.0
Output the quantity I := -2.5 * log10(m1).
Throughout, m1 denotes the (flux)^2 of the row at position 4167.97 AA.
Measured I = -3.67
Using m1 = 29.3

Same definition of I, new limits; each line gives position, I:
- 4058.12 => -3.78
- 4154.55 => -3.71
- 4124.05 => -3.69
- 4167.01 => -3.68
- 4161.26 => -3.71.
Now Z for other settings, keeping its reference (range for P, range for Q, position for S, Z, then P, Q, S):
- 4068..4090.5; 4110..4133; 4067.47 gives 3.4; 8.9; 3.0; 0.22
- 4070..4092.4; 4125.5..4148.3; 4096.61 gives 2.9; 9.1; -0.1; 0.39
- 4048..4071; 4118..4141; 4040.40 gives 1.7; 2.2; 0.6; 0.01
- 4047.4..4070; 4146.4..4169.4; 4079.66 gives 1.4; 1.8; 0.3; 0.24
